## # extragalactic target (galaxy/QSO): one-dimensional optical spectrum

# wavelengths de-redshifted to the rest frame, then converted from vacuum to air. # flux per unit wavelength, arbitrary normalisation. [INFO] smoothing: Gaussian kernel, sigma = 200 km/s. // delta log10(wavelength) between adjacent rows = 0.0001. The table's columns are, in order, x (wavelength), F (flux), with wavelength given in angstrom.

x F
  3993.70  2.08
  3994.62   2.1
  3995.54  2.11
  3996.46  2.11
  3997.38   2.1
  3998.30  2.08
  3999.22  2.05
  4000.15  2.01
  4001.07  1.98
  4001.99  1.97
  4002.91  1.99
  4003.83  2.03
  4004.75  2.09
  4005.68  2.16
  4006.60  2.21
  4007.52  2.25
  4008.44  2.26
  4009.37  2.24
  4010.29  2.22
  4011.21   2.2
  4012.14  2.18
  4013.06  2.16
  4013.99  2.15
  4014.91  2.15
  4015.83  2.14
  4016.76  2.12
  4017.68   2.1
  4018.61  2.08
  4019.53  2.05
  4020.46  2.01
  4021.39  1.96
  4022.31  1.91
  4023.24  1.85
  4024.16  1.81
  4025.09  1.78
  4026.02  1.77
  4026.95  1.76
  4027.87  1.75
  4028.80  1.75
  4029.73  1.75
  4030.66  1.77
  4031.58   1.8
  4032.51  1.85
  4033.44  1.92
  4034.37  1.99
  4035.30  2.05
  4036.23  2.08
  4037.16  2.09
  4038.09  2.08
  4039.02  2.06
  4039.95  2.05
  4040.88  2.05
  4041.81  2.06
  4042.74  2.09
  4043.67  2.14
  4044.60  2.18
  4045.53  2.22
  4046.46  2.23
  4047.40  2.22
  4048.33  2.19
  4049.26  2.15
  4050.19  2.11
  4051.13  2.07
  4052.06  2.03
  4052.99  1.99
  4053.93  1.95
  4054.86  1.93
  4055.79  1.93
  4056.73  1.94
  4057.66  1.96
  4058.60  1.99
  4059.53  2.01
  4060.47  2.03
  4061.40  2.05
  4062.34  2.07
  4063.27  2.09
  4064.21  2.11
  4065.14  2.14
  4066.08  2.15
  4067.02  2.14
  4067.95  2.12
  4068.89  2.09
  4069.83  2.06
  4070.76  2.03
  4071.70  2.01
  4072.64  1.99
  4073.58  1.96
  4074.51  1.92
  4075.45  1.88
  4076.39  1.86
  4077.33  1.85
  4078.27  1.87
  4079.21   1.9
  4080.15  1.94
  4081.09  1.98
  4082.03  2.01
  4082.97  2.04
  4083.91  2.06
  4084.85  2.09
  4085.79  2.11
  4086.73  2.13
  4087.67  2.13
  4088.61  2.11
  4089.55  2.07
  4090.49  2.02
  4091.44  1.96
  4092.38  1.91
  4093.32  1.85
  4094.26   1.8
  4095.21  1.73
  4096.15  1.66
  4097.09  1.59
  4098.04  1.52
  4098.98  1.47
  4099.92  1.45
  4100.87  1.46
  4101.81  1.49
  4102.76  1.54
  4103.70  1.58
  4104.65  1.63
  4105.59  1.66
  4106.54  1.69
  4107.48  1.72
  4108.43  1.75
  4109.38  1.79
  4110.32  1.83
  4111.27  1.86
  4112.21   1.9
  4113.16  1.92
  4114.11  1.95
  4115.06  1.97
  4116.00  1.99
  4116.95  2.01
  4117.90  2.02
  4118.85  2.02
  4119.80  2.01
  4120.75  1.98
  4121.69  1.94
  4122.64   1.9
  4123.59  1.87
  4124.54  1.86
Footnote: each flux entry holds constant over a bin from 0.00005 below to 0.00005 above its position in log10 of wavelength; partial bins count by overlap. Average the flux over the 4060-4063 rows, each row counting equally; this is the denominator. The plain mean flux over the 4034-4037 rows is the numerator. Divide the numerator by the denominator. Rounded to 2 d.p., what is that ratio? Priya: 1.00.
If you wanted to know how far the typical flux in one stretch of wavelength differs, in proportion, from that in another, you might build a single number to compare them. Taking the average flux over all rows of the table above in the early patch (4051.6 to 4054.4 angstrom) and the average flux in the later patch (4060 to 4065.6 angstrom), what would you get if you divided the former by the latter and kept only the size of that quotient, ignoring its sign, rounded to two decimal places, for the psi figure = 0.96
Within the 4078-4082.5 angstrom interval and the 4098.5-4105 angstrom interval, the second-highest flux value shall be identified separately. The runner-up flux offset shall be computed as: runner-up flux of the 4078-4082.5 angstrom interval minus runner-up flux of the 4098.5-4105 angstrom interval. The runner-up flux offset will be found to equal 0.40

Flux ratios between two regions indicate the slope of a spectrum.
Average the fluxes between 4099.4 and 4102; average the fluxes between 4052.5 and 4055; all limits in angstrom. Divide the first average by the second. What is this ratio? 0.75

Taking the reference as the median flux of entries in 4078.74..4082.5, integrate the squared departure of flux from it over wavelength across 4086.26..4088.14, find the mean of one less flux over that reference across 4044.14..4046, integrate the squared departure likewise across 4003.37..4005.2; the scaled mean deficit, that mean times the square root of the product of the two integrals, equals -0.0040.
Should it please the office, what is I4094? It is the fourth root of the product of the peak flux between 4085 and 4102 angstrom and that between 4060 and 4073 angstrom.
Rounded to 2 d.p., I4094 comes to 1.46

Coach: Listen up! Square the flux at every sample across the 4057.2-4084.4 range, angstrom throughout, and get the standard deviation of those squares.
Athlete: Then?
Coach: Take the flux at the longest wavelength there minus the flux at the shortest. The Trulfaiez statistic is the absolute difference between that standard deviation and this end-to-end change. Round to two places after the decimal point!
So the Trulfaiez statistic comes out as 0.25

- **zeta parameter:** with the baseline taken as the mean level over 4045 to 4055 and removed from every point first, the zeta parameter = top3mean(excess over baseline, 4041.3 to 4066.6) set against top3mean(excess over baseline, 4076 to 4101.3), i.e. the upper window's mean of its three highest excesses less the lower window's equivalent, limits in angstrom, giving -0.10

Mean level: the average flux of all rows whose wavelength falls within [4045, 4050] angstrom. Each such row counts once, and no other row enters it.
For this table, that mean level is 2.20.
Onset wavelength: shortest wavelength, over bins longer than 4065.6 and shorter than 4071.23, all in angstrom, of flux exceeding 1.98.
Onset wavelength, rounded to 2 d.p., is 4066.08 angstrom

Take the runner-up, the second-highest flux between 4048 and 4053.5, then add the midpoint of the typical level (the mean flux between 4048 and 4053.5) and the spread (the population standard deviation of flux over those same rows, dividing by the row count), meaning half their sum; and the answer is 3.23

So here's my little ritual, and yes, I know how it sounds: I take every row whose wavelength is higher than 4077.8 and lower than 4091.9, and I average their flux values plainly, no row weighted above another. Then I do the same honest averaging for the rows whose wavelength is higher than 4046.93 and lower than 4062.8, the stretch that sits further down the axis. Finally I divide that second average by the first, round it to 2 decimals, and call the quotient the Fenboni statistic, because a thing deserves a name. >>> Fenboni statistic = 1.00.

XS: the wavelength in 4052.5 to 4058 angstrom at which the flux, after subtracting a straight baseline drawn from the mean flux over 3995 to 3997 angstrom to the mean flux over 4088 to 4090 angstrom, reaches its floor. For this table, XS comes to 4054.86 angstrom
